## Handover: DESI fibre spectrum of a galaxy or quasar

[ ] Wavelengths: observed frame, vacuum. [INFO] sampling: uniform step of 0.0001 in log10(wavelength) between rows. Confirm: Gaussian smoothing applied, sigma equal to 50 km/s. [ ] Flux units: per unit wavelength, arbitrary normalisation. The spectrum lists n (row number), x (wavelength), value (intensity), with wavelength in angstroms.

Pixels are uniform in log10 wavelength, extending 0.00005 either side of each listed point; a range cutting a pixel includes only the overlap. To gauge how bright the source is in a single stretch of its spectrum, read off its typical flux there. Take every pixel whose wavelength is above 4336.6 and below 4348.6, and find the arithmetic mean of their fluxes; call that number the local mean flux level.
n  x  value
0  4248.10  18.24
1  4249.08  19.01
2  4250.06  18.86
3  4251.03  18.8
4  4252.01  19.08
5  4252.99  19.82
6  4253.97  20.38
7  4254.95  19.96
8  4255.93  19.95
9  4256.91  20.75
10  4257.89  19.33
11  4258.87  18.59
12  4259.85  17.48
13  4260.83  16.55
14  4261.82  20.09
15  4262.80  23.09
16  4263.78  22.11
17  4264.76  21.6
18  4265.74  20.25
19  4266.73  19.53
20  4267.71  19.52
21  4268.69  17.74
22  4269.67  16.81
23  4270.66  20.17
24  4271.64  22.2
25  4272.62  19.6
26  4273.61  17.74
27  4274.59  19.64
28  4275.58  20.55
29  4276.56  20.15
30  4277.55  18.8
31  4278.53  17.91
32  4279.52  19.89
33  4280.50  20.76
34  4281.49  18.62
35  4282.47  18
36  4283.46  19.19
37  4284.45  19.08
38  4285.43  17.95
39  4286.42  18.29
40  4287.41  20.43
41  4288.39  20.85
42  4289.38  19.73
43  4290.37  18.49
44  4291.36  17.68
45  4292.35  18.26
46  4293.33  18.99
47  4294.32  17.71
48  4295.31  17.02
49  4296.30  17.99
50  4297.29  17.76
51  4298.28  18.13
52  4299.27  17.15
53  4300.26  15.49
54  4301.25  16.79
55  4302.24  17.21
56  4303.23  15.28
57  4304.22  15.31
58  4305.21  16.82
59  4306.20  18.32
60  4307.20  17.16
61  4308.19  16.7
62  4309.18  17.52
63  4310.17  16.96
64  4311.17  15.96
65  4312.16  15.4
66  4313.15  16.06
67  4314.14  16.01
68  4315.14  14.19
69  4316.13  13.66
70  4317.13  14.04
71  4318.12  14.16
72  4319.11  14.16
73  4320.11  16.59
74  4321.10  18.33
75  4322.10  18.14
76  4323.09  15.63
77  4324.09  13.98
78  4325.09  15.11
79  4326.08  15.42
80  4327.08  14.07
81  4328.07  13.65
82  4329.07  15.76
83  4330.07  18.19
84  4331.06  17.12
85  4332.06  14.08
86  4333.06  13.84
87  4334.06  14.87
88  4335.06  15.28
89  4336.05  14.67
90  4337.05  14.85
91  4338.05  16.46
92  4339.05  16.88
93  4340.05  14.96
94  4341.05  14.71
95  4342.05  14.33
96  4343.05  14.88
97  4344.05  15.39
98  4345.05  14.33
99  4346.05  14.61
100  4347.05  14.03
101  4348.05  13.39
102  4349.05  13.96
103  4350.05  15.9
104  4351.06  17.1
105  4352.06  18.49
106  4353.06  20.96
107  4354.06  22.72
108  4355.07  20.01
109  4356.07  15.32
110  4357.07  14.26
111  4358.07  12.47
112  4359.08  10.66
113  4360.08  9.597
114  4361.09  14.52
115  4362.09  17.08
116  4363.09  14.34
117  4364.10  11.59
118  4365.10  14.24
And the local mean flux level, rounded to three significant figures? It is 14.9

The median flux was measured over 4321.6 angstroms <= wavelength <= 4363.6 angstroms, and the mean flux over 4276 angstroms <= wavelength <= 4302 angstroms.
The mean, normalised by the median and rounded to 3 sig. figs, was 1.24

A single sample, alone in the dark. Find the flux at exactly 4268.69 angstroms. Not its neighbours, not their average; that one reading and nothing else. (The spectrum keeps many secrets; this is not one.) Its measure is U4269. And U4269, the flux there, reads 17.74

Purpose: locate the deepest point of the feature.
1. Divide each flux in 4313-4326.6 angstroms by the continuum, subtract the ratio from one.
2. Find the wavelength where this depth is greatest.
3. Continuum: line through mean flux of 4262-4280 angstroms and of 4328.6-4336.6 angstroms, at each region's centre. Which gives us 4316.13 angstroms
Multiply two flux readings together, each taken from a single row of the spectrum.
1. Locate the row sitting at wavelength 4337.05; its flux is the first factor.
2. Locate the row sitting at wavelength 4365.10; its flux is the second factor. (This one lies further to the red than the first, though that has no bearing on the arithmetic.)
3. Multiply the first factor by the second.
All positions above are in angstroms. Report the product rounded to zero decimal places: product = 211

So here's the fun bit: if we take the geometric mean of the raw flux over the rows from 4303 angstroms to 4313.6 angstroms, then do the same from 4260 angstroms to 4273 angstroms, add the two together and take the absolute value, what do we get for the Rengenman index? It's 36.3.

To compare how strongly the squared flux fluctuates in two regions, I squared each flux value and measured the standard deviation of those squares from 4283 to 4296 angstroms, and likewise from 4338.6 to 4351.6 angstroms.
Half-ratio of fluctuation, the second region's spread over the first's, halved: 0.40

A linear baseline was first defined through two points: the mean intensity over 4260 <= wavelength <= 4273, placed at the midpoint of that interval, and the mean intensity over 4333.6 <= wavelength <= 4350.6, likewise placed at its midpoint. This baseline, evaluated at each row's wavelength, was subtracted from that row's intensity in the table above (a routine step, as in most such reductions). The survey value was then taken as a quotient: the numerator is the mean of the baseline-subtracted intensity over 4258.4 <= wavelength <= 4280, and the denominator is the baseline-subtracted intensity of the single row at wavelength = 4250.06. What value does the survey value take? 0.1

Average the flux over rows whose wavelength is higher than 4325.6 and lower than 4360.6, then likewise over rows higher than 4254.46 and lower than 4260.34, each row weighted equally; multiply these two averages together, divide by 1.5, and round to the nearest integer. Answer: 198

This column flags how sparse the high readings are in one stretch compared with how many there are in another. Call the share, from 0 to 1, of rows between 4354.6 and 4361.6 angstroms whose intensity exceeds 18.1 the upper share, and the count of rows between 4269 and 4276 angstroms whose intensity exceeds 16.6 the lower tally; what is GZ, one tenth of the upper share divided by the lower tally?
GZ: 0.0020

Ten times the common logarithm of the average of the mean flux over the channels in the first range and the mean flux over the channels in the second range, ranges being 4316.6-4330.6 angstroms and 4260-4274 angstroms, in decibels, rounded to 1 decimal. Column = 12.5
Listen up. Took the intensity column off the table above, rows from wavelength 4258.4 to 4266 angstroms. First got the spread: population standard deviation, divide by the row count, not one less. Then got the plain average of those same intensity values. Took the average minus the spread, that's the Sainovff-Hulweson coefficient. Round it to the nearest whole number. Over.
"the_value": 18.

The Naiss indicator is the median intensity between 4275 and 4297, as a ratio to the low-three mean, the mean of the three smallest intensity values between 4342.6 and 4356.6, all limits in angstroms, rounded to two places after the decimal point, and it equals 1.36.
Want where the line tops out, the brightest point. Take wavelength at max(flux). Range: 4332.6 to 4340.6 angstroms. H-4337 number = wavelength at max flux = 4339.05 angstroms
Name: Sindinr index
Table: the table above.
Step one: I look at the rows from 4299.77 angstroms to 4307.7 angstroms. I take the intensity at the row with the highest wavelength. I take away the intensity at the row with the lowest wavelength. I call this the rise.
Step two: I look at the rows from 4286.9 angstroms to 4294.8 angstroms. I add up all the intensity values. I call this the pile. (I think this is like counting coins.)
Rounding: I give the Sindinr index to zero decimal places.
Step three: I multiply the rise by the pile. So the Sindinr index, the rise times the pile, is 254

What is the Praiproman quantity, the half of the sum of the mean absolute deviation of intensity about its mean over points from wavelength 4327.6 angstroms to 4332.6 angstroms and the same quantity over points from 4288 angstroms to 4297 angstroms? 1.2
